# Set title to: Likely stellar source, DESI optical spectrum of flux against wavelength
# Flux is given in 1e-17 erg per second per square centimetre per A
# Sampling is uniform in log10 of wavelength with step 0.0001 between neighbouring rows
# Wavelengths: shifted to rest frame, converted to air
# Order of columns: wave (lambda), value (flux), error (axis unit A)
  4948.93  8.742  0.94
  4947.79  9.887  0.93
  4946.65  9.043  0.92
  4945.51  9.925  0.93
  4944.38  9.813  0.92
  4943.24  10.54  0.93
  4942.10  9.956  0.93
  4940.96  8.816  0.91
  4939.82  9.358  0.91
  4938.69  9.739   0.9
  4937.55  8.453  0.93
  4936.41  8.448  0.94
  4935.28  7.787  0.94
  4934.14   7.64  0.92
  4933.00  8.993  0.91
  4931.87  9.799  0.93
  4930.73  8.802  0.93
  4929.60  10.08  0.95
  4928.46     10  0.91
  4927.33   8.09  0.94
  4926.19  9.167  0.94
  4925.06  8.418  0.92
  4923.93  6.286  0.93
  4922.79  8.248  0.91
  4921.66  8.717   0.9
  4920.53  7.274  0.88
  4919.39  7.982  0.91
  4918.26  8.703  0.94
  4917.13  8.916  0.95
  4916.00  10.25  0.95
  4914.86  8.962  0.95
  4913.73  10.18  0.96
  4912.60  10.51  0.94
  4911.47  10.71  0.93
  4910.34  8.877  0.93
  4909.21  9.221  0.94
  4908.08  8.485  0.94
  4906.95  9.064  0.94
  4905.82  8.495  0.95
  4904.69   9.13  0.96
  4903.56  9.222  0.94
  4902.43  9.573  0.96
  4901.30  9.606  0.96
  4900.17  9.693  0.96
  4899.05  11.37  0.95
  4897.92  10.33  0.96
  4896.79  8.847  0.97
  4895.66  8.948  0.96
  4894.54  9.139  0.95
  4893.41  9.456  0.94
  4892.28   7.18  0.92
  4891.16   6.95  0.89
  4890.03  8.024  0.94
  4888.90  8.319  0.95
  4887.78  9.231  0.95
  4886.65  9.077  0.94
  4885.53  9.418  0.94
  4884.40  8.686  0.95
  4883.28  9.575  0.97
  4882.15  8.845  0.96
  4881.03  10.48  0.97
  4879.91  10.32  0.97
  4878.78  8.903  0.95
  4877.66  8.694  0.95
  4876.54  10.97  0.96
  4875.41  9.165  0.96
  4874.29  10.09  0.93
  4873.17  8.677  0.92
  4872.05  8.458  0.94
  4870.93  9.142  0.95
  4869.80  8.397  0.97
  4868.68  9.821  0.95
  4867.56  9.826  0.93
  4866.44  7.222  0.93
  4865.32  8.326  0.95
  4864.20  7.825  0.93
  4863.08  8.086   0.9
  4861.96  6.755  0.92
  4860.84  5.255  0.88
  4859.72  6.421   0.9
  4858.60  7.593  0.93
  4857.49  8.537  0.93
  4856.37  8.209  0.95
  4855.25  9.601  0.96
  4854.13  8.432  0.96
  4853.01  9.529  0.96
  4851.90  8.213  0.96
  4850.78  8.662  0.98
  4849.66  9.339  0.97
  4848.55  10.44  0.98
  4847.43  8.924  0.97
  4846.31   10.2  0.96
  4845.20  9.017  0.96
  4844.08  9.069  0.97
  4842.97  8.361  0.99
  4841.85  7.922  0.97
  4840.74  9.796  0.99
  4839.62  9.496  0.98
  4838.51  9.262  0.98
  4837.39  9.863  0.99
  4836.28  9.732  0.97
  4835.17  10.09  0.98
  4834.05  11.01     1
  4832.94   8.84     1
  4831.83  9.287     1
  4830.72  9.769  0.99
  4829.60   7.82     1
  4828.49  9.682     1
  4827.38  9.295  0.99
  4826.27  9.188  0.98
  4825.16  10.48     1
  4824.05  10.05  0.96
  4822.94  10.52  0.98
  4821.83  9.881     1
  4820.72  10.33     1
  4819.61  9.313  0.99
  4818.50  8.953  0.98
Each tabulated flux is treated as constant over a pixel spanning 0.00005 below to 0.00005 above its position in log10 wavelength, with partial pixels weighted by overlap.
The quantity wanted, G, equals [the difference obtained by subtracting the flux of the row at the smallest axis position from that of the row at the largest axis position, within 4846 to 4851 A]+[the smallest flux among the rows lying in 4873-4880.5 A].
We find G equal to 7.1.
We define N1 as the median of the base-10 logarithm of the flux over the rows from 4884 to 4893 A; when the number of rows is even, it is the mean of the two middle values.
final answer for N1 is 0.93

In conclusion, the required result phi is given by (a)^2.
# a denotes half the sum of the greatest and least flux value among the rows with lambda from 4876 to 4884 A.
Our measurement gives 97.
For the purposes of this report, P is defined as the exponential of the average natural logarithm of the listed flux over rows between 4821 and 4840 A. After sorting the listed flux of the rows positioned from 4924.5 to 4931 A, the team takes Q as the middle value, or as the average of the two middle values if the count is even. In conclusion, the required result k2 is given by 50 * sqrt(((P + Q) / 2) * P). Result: 474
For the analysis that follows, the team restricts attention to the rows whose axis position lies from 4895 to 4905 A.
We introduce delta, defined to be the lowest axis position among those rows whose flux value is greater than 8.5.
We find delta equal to 4895.66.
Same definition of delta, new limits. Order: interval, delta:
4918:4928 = 4918.26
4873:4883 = 4873.17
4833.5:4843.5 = 4834.05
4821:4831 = 4821.83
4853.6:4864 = 4855.25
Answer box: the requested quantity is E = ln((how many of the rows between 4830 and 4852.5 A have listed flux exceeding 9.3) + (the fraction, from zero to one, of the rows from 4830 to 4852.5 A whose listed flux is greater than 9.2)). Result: 2.4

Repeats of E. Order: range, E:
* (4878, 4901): 2.1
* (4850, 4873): 1.4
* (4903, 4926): 1.5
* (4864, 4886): 2.1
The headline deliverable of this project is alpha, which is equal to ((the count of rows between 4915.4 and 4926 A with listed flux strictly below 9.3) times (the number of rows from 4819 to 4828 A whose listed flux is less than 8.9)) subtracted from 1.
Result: 1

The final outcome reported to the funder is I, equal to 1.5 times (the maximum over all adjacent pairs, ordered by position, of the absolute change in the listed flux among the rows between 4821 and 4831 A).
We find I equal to 2.9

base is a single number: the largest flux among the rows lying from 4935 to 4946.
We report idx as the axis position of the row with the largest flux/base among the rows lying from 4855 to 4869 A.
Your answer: 4867.56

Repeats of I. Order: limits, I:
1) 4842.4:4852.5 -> 2.3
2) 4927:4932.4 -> 2.9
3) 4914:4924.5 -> 2.9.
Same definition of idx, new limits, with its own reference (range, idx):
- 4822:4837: 4834.05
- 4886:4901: 4899.05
